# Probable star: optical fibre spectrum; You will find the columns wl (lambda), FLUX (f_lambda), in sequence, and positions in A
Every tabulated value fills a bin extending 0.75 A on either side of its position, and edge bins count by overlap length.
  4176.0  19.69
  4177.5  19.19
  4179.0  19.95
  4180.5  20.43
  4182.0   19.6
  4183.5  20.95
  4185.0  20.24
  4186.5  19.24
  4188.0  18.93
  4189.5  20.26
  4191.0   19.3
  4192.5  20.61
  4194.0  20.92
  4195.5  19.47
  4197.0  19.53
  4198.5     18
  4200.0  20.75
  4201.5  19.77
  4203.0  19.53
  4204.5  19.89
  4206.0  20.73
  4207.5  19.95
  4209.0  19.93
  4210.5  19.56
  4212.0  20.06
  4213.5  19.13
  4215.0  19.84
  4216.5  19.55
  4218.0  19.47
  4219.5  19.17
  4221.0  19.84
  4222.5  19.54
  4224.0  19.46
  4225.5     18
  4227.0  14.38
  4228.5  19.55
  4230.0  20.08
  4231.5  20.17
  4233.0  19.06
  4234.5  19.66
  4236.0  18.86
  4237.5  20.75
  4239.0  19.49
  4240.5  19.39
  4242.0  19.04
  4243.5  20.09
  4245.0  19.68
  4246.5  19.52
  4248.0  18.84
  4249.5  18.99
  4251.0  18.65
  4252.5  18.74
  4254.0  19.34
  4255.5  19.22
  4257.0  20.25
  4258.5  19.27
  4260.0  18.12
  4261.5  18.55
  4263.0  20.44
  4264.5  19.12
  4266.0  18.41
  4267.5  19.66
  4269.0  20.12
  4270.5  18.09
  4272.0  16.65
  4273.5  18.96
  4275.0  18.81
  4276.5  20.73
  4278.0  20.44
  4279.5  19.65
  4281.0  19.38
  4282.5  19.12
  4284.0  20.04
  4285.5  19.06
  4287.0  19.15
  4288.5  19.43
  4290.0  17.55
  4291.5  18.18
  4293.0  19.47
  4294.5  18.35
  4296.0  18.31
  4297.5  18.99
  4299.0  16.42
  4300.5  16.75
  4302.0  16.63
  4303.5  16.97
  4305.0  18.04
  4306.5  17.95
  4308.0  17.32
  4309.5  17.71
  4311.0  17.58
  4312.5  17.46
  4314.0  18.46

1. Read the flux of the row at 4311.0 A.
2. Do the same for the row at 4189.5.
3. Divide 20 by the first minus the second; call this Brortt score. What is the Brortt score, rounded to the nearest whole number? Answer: -7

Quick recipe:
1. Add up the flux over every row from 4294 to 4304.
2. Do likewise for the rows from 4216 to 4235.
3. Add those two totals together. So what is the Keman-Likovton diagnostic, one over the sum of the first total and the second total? 0.0027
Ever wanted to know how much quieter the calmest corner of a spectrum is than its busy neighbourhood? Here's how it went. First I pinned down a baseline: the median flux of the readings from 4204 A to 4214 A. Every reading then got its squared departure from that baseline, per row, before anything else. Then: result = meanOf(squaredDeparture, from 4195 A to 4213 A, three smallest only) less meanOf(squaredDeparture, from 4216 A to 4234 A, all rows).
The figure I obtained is -3.1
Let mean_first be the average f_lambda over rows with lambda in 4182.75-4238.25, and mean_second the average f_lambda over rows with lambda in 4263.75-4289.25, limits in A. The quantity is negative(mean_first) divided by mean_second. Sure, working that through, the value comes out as -1.02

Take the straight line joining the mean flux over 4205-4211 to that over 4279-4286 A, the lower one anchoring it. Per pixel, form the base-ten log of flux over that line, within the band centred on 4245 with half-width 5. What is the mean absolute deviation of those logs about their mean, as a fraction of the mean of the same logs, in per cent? -88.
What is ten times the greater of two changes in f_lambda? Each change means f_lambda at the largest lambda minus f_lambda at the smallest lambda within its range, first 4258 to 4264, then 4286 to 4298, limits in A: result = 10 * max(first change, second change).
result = 12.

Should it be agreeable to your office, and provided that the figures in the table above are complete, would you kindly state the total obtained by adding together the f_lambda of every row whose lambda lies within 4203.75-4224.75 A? 276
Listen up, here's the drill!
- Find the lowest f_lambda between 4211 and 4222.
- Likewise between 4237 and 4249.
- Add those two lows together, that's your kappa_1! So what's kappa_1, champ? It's 38.0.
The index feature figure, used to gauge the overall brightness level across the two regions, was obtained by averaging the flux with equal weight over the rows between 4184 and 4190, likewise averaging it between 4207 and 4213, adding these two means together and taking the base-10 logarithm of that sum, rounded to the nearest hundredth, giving 1.60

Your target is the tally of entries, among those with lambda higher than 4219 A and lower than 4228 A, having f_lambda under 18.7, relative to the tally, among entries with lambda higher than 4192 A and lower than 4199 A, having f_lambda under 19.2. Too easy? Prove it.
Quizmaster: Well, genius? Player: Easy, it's 2.0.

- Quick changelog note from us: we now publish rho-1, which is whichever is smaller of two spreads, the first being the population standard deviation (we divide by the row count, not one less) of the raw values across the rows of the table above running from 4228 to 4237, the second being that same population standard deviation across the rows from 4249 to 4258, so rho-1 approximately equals 0.48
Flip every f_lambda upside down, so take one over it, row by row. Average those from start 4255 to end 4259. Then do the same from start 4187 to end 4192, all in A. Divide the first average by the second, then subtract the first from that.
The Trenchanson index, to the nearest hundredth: 0.94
